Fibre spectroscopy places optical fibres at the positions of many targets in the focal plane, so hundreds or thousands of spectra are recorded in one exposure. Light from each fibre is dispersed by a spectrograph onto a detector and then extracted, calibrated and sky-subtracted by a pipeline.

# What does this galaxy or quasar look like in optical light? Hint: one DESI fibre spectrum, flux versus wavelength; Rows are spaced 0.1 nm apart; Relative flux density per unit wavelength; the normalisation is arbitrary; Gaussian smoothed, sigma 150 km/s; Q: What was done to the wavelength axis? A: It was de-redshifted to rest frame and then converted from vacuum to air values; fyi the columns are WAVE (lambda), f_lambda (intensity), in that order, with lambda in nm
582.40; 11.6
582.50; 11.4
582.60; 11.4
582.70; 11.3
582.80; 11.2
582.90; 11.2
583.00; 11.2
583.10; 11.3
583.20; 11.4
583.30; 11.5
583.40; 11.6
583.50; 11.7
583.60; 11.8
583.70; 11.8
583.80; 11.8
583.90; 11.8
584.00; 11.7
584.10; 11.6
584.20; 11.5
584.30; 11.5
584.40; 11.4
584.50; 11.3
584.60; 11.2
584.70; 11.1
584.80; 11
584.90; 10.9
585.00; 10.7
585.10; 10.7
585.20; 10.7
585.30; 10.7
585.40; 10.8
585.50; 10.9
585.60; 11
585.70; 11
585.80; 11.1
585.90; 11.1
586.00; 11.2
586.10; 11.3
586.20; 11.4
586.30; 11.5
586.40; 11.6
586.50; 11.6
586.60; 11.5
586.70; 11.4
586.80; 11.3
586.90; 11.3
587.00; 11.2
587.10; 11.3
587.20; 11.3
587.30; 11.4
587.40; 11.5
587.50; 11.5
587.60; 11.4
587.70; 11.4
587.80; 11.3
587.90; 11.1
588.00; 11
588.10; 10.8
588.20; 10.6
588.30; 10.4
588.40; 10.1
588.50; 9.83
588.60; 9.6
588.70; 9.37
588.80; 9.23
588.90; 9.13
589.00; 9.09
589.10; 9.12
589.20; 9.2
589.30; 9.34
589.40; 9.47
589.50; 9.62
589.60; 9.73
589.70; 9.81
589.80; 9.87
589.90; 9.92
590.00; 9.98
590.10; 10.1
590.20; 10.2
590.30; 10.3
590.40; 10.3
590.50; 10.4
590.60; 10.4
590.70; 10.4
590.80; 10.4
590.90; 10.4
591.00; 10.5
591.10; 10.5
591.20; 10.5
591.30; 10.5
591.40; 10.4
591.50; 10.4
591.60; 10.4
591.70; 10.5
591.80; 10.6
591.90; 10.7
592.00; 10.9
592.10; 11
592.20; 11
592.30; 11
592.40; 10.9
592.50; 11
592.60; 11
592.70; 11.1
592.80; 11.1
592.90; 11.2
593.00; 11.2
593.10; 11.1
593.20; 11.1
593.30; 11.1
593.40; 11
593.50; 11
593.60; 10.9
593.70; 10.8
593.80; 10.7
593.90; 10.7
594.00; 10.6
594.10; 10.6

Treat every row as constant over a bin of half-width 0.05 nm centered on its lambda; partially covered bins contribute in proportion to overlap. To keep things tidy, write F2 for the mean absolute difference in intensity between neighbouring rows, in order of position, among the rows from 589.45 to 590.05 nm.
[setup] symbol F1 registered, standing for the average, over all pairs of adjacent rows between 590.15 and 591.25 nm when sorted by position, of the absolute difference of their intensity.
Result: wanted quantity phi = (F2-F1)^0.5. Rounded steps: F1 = 0.03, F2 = 0.072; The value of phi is 0.20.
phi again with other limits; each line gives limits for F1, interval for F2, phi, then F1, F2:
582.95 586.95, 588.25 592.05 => 0.12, 0.07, 0.090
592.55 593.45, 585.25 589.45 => 0.24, 0.05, 0.107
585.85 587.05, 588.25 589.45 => 0.27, 0.08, 0.154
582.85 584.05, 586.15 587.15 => 0.12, 0.06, 0.078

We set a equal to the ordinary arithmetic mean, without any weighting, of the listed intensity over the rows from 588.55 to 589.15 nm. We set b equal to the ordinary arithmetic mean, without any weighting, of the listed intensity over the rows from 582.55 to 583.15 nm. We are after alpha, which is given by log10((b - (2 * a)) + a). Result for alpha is 0.30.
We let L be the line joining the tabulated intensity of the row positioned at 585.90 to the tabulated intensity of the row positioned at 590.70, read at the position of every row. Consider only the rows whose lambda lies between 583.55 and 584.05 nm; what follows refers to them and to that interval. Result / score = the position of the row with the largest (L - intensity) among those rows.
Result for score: 584.00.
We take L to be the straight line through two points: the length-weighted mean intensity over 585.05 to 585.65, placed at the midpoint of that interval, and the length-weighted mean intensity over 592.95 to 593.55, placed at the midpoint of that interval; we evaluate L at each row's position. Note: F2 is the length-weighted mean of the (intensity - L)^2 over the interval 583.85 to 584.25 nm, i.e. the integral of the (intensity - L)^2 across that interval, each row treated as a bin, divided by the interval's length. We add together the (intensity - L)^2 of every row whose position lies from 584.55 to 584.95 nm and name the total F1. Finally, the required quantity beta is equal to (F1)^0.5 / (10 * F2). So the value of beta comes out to 0.1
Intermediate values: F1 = 0.3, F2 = 0.82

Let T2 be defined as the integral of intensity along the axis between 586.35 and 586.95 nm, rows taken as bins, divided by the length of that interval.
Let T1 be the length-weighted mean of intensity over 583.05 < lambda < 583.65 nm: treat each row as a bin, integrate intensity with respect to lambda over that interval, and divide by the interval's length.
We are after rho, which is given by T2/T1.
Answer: 0.99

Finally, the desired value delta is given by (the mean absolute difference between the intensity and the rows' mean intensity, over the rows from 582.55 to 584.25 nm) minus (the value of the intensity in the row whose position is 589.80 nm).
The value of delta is -9.7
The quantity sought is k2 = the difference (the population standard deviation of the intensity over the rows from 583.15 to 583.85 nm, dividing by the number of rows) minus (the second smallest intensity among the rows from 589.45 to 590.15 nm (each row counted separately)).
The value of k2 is -9.6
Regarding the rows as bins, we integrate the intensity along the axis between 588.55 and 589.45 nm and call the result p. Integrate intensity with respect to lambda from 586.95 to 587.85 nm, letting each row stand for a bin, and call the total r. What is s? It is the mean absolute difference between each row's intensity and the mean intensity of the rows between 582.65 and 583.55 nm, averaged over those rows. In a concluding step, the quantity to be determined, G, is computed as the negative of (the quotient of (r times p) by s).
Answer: -558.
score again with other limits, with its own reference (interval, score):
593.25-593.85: 593.80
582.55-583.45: 582.80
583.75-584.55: 584.50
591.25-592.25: 591.40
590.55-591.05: 590.60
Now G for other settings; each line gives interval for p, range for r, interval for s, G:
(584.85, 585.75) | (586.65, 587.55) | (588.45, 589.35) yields -529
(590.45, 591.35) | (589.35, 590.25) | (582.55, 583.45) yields -718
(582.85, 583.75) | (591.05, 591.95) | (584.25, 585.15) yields -417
